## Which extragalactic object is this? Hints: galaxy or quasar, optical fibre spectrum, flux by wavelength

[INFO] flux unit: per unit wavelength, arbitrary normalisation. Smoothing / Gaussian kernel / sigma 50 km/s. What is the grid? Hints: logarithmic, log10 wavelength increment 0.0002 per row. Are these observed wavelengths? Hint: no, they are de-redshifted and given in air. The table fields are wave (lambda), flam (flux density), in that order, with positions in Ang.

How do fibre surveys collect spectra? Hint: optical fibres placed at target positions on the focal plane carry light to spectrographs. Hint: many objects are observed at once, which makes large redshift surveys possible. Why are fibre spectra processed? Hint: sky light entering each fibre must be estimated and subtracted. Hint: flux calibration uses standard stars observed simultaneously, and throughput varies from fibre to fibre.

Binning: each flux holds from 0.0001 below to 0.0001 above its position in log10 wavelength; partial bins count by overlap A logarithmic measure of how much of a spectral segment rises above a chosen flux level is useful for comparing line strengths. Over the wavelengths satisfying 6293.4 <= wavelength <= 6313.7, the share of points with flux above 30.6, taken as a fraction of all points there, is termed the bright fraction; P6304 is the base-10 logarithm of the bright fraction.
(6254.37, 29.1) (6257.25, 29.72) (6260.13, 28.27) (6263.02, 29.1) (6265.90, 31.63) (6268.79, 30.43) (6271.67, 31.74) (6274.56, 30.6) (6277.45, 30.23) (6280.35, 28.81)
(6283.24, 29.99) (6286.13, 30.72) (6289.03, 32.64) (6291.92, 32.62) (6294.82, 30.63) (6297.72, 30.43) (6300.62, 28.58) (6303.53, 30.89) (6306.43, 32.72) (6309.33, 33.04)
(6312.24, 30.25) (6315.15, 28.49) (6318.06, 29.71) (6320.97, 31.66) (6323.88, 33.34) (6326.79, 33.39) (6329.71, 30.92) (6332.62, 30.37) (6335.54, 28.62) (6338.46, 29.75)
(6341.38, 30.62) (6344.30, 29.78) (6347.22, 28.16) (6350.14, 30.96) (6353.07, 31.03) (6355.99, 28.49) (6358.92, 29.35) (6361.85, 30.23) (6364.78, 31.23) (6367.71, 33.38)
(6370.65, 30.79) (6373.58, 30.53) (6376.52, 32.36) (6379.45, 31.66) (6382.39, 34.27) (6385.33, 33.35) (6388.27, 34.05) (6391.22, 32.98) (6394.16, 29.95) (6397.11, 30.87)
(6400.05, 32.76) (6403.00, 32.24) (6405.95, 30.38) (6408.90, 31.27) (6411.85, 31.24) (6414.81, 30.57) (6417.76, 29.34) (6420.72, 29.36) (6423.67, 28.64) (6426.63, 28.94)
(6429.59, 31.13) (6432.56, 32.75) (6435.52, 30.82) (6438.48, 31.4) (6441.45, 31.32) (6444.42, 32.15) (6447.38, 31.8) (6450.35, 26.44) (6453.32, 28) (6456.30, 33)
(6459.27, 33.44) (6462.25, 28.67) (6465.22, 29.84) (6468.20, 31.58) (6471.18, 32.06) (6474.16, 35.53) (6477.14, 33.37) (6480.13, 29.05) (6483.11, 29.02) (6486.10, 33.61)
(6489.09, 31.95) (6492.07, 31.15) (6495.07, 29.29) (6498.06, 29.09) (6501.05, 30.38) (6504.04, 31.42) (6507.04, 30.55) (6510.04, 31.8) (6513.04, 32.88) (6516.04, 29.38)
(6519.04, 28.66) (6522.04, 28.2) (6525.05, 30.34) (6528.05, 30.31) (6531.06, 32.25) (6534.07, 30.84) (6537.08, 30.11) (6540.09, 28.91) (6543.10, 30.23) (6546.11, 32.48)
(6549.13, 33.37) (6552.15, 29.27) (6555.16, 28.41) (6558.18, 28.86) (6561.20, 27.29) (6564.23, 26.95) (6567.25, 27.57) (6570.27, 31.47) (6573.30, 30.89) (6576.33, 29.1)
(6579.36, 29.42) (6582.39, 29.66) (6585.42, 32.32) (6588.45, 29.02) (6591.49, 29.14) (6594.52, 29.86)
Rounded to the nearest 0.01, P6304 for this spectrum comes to -0.24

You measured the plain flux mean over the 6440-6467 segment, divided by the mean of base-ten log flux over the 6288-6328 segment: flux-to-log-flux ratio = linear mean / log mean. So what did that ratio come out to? 20.4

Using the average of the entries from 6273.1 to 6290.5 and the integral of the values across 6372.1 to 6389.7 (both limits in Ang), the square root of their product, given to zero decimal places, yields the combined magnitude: 133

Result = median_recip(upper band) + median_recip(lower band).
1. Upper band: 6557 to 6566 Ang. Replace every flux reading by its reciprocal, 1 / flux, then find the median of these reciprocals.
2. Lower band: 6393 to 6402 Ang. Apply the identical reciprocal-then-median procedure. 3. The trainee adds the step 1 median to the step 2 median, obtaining 0.069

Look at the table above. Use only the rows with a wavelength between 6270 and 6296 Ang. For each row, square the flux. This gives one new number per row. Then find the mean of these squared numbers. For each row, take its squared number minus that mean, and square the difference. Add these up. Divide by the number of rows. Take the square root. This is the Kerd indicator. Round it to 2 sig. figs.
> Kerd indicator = 73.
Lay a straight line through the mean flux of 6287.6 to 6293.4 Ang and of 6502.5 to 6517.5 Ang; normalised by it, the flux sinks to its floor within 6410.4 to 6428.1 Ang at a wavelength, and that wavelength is 6423.67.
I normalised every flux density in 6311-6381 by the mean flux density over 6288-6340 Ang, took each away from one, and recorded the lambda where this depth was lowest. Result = 6326.79 Ang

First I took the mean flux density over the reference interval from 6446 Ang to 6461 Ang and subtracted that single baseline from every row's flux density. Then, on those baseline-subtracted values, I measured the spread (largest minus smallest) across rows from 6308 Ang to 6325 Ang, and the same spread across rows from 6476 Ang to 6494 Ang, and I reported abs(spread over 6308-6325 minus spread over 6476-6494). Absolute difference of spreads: 0.3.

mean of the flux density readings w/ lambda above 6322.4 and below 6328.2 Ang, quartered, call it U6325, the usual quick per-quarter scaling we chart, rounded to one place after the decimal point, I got 8.3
